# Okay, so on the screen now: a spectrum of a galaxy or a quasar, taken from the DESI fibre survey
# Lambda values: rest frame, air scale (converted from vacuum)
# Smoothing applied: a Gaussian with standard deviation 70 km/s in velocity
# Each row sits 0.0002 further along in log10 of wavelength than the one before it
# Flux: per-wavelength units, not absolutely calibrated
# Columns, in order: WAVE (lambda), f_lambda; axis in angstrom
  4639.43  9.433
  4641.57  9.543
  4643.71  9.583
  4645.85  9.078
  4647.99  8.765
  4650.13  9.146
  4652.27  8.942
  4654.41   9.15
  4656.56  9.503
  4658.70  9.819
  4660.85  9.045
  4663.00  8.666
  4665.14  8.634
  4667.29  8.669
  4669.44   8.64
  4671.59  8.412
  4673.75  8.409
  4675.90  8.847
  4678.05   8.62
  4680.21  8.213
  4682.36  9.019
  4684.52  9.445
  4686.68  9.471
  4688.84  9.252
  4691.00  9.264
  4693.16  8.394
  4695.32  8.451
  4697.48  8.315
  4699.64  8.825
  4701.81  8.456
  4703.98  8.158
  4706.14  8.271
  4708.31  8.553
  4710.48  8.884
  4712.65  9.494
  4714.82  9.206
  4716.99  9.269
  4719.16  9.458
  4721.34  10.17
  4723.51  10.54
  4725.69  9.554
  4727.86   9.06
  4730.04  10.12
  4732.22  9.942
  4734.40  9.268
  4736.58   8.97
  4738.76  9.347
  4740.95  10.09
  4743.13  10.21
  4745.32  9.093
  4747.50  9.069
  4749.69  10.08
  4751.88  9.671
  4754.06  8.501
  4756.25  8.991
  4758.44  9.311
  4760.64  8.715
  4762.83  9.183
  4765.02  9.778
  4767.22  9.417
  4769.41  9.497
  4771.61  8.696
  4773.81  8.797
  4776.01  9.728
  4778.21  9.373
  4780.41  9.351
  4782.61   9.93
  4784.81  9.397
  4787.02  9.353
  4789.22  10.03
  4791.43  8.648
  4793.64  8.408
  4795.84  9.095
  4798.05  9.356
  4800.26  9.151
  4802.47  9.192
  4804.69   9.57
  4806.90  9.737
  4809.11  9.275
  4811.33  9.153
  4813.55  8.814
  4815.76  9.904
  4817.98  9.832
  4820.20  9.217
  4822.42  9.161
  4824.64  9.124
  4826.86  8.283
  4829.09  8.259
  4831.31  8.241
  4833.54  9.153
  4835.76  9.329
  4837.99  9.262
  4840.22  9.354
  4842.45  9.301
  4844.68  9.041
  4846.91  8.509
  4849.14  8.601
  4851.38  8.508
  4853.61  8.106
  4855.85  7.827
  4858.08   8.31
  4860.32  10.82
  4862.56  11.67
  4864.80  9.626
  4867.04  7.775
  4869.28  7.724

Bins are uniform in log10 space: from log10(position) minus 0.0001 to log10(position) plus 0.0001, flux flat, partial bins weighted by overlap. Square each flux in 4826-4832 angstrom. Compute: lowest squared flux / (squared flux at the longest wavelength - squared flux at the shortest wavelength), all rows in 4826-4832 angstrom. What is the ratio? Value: -98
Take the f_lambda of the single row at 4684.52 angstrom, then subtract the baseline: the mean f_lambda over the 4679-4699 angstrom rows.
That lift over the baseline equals 0.6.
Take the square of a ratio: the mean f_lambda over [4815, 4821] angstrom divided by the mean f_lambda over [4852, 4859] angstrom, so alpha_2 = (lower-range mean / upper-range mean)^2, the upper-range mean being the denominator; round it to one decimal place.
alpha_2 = 1.4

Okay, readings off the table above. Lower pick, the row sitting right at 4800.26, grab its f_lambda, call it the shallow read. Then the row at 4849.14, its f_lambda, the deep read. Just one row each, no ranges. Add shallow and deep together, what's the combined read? 17.8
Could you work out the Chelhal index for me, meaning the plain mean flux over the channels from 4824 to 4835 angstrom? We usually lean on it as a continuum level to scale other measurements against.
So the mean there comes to 8.6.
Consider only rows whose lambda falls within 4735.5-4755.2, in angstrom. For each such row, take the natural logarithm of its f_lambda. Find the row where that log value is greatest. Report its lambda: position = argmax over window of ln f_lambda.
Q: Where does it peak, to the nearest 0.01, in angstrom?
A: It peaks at 4743.13 angstrom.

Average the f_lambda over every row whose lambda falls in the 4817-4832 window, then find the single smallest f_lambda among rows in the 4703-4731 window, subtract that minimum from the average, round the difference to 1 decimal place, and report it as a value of 0.7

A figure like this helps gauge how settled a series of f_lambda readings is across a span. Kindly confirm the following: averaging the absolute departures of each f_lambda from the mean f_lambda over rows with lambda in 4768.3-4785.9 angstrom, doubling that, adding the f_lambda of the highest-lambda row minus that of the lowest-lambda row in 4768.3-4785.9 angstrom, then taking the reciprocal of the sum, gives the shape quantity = 2.0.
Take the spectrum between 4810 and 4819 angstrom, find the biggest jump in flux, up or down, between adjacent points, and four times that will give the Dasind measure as 4.4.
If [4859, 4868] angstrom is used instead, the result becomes 8.2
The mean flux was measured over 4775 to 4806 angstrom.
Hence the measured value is 9.3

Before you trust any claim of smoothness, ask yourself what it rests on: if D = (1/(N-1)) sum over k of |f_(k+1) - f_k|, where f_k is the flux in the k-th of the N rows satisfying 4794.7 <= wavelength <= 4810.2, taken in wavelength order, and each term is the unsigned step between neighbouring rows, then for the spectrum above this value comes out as 0.25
